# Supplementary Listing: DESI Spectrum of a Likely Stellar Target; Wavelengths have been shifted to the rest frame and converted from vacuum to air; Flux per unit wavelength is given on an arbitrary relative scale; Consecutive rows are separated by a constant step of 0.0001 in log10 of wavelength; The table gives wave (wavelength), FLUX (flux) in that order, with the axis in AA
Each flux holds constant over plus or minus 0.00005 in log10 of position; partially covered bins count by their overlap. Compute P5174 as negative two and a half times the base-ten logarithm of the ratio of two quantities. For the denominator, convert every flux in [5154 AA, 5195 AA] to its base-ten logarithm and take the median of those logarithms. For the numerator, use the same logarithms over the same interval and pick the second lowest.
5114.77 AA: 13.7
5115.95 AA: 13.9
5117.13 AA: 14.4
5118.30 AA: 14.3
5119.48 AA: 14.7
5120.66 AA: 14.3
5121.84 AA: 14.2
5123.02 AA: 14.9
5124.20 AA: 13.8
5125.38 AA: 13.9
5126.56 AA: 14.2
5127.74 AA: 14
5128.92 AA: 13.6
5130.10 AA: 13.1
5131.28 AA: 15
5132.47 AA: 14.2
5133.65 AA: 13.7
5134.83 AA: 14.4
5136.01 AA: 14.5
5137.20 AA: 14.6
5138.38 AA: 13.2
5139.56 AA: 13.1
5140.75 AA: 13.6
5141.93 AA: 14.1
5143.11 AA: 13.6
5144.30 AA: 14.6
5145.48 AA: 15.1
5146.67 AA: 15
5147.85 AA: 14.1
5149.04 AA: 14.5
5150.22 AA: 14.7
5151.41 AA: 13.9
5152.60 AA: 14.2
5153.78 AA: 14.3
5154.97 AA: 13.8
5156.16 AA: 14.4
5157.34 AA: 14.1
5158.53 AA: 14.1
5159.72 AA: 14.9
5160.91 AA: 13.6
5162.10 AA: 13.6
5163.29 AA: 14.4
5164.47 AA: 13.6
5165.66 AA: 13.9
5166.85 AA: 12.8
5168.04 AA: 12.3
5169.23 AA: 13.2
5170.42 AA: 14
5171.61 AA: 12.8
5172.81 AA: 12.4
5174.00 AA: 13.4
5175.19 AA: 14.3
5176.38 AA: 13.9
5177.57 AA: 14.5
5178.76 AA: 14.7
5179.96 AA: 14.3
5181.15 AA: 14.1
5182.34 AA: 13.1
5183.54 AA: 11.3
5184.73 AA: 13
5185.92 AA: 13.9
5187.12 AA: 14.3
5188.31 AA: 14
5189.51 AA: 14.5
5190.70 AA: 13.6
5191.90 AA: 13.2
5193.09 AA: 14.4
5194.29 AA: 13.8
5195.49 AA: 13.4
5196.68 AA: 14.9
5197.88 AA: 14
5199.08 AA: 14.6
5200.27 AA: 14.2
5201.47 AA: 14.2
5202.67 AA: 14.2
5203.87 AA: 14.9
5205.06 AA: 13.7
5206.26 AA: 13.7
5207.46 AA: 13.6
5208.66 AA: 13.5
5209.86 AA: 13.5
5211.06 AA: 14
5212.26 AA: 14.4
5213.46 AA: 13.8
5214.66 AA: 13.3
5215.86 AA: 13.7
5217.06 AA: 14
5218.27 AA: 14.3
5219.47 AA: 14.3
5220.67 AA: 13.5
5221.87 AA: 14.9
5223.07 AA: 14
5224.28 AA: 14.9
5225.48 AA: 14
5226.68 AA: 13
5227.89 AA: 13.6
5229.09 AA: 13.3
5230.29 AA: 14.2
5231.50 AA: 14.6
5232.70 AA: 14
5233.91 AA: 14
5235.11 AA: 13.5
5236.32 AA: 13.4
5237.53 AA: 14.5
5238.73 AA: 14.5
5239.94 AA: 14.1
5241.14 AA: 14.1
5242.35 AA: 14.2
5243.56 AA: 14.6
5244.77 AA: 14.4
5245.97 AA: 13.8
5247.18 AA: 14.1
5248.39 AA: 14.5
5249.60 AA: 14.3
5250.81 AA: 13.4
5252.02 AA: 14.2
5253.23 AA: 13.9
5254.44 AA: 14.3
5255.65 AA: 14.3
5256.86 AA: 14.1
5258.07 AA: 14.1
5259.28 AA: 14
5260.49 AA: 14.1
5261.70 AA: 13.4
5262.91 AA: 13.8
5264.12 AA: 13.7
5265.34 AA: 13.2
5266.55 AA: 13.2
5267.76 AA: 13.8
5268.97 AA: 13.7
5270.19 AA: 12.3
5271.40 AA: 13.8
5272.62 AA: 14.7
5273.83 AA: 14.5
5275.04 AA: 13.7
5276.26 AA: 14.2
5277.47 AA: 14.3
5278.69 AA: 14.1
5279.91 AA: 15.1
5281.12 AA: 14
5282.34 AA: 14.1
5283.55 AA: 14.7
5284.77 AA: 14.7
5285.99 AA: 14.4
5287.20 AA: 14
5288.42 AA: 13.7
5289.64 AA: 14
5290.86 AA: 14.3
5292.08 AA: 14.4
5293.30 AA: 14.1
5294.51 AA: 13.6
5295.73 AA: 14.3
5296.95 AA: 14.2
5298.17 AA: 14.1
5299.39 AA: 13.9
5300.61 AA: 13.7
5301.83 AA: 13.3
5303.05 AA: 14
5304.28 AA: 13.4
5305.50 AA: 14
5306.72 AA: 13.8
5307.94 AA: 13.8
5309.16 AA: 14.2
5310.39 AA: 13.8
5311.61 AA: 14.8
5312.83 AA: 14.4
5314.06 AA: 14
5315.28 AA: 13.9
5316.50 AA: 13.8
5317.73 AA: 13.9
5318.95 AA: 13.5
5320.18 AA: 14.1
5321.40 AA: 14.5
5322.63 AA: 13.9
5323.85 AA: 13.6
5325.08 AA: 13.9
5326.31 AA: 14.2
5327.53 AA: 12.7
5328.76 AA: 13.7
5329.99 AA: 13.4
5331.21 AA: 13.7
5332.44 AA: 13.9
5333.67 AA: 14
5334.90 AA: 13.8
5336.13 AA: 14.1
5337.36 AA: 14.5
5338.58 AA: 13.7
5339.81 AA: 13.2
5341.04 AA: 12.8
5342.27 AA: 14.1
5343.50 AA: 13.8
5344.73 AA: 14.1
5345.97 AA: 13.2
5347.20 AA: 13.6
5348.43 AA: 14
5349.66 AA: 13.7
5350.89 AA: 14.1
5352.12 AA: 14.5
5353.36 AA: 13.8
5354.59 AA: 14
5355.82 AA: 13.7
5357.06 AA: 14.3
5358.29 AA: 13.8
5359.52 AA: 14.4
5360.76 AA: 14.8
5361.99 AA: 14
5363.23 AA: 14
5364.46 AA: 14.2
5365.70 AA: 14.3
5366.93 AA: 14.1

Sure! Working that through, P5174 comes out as 0.052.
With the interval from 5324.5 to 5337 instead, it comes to 0.014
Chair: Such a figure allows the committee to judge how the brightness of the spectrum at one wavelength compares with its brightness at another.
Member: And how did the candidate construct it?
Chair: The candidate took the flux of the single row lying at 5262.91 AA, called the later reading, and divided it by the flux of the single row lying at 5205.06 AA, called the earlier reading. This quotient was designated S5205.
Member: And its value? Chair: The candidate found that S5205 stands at 1.01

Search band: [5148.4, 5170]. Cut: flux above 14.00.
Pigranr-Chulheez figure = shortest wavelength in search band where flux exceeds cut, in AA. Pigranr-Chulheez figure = 5149.04 AA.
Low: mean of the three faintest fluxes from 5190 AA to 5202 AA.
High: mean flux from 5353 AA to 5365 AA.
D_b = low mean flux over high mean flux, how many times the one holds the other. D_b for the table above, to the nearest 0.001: 0.950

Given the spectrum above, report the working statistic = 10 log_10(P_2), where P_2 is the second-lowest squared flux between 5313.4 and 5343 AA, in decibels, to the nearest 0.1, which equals 22.1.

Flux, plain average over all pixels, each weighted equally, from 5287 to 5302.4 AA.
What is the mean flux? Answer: 14.0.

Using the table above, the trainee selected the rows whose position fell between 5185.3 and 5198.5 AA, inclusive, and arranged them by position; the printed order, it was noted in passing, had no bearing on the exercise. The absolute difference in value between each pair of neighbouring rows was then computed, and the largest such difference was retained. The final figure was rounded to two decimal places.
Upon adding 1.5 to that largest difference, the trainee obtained 3.00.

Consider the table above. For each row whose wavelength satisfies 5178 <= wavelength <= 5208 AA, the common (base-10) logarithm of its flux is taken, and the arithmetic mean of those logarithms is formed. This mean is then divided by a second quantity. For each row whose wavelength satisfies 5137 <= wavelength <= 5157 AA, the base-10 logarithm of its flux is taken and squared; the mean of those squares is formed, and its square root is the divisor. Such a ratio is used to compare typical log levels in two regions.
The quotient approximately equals 0.99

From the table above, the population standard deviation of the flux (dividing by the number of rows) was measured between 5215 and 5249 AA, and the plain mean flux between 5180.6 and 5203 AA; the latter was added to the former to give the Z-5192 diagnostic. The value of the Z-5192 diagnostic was 14.29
